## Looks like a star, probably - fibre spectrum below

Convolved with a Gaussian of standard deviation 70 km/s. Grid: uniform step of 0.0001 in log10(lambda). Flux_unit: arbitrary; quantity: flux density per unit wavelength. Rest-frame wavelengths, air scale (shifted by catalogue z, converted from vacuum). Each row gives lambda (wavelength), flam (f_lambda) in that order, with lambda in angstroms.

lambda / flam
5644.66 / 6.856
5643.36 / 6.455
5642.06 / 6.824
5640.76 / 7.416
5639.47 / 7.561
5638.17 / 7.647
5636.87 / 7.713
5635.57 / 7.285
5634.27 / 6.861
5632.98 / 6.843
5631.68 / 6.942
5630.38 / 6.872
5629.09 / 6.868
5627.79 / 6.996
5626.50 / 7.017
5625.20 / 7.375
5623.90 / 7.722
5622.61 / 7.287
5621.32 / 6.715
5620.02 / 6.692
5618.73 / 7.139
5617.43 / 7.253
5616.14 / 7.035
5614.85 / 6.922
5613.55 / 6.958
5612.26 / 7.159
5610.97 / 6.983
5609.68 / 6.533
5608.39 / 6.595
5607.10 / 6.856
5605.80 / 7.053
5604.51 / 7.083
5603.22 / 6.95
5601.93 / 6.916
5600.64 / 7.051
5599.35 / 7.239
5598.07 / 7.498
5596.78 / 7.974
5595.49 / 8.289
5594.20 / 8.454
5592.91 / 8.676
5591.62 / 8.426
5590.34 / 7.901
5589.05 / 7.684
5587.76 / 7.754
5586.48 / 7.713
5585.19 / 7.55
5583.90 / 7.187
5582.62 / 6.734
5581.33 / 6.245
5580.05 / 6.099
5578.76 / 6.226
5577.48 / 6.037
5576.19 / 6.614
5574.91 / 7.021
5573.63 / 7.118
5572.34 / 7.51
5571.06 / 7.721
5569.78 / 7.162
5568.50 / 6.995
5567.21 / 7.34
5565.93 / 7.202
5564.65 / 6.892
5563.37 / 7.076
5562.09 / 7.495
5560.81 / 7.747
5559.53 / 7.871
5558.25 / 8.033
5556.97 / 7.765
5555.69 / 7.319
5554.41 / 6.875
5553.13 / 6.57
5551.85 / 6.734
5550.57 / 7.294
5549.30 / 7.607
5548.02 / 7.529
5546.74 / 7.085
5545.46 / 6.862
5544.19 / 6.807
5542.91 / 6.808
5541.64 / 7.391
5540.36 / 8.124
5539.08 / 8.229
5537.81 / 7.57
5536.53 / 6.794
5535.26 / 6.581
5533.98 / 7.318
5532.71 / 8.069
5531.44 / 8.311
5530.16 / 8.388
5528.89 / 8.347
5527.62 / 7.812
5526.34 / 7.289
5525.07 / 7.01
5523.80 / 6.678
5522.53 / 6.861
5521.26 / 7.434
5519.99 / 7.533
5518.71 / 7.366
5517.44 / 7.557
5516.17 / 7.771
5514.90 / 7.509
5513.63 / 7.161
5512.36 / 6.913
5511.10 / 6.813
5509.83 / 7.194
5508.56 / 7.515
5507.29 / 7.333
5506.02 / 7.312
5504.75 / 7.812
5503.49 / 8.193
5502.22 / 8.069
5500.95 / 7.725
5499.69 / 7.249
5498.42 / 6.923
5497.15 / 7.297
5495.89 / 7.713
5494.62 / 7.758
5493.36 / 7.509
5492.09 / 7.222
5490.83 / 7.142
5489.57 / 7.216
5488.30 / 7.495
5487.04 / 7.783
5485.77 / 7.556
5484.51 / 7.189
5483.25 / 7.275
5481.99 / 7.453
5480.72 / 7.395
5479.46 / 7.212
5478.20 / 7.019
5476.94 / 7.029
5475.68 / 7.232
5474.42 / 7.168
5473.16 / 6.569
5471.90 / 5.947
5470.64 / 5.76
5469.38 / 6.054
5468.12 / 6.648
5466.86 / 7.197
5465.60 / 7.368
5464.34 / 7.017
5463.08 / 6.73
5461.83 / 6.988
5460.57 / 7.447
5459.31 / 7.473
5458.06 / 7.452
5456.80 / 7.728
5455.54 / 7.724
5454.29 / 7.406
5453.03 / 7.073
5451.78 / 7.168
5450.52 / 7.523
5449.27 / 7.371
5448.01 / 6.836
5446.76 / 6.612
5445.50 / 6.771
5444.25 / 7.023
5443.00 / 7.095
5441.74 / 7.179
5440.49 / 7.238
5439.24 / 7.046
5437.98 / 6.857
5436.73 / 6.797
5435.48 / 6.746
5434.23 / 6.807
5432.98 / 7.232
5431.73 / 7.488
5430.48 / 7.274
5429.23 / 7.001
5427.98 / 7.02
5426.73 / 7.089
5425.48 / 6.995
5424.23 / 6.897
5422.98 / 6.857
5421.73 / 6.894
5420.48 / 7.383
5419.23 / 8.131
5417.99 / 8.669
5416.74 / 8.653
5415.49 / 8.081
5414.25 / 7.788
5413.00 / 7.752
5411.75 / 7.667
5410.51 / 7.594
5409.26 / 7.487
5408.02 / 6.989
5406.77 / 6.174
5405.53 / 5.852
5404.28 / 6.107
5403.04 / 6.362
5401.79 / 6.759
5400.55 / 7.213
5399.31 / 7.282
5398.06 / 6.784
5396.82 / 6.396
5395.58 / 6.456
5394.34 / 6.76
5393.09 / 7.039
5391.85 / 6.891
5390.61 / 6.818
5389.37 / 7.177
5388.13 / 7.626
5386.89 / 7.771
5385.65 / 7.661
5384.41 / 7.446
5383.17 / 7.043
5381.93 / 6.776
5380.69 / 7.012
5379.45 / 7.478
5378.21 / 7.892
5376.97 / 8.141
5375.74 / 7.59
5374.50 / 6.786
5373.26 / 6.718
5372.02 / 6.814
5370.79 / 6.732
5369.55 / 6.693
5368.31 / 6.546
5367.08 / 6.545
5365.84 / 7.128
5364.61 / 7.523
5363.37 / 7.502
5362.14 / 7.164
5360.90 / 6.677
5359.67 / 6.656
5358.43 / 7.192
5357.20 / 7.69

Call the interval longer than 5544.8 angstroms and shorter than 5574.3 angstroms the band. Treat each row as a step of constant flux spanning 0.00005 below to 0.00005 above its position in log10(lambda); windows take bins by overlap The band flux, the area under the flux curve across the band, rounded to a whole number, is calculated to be 215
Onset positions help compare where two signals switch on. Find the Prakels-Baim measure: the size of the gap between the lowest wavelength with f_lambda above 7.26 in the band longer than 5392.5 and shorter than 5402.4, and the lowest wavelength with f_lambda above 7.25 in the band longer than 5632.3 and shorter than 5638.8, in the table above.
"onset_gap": 236.3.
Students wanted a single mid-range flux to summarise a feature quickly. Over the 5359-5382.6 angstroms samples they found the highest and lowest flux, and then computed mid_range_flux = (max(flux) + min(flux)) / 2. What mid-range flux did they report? 7.34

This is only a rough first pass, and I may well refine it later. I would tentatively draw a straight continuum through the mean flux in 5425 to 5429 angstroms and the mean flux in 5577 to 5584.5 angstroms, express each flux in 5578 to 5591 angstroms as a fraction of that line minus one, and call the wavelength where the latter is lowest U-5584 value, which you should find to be 5580.05 angstroms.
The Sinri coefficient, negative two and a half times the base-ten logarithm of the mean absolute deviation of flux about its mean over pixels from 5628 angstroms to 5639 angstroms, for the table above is 1.3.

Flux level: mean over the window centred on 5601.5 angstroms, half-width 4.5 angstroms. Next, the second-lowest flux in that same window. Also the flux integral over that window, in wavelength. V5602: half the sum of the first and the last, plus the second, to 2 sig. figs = 43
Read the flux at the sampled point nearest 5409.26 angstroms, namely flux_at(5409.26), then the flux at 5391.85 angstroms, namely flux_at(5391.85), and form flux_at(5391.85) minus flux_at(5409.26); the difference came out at -0.6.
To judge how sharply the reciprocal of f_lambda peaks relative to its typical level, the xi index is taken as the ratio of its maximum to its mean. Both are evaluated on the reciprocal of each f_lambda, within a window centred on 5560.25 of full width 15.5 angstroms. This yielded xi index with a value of 1.11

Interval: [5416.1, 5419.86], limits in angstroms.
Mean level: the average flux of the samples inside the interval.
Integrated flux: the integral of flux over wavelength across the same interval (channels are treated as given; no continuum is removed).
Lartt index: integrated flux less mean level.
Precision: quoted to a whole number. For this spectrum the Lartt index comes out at 23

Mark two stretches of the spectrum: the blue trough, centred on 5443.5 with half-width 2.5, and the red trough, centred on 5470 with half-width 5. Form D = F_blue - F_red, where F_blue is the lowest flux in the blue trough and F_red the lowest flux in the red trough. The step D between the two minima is 1.0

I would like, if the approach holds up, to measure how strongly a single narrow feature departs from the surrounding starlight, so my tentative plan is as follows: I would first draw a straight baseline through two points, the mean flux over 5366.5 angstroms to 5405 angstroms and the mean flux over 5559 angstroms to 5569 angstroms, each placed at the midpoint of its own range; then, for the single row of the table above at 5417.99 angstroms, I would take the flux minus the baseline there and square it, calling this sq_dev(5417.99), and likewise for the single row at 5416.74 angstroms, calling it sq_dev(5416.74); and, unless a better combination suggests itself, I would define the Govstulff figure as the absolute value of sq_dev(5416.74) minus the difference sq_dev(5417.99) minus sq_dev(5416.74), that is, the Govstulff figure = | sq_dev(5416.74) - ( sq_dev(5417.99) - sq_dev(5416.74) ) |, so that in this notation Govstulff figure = 2.5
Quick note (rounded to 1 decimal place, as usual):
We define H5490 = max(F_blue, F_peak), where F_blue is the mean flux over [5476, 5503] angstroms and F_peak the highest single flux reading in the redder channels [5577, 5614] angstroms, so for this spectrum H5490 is 8.7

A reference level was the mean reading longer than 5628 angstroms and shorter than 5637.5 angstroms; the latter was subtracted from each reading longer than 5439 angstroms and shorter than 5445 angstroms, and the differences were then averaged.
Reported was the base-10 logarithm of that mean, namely -1.2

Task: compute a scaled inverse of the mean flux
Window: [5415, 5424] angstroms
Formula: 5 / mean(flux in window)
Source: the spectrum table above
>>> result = 0.64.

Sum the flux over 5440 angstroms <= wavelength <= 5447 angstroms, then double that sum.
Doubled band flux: 84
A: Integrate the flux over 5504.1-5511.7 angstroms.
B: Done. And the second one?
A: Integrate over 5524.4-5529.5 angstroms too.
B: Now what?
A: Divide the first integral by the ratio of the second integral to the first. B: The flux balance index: 80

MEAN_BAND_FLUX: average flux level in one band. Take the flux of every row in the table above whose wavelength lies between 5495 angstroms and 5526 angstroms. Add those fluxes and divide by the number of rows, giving 7.37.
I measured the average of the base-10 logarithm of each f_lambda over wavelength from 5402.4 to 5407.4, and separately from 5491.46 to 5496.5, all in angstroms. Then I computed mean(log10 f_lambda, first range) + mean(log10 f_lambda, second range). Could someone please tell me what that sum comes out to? 1.66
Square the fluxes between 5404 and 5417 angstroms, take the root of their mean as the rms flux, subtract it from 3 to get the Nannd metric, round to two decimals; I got -4.34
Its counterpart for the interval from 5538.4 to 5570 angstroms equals -4.33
